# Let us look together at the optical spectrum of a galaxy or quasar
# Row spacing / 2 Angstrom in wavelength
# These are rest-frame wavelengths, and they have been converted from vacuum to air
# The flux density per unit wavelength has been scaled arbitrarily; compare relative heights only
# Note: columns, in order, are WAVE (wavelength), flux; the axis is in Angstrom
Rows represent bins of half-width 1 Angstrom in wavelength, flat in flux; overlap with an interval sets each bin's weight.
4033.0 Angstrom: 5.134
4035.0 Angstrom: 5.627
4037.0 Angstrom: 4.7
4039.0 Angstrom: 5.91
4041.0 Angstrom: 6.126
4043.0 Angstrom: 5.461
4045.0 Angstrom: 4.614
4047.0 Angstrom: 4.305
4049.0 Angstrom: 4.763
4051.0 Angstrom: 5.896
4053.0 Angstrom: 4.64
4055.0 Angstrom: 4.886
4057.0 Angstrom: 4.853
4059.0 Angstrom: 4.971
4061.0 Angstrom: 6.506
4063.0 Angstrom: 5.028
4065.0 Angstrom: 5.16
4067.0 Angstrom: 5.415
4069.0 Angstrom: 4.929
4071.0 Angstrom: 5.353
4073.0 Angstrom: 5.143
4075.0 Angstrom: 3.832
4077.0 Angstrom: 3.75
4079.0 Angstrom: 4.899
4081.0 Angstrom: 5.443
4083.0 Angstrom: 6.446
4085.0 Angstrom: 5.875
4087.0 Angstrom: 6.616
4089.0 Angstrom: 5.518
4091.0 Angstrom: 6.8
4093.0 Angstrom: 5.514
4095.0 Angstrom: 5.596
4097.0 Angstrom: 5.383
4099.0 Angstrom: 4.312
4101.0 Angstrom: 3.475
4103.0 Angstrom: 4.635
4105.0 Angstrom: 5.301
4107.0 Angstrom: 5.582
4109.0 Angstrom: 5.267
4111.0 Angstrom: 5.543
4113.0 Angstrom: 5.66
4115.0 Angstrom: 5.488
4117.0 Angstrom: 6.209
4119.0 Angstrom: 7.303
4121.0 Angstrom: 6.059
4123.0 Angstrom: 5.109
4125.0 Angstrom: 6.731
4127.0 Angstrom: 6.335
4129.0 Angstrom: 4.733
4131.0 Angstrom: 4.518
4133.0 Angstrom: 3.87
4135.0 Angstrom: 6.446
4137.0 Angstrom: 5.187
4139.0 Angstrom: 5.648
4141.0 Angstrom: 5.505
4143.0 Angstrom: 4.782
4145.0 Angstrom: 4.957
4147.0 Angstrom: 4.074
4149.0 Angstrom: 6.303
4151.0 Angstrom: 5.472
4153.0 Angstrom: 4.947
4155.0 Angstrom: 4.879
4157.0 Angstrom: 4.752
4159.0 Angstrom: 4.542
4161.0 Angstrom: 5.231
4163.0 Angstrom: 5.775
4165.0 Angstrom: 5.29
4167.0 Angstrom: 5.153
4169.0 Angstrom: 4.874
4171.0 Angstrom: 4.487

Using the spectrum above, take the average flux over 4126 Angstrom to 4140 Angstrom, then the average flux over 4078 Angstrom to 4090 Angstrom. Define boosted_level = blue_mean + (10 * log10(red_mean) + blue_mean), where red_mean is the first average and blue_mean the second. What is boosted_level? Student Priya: 18.8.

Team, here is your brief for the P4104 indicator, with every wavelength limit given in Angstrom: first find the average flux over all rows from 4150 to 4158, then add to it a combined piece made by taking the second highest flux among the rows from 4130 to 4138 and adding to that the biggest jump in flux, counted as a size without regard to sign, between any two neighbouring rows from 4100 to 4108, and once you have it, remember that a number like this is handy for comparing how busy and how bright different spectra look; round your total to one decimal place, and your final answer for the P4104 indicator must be 11.4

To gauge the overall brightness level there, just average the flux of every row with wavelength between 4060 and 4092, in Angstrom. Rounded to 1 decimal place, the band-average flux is 5.4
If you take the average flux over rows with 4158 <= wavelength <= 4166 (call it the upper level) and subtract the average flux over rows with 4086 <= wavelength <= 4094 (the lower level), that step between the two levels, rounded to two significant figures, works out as -0.90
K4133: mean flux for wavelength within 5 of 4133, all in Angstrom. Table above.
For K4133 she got 4.95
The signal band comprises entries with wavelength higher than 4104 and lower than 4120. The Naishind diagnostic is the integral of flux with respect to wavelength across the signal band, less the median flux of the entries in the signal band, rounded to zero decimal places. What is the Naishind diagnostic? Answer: 87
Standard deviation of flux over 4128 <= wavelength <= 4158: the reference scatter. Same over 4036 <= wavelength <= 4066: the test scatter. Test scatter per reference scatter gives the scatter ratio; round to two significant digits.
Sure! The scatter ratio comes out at 0.90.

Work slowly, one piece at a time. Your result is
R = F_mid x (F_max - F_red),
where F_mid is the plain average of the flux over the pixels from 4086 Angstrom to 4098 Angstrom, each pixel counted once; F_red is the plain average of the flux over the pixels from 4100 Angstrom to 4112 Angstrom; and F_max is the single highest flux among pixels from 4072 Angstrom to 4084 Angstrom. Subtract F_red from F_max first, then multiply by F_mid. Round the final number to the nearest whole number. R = 9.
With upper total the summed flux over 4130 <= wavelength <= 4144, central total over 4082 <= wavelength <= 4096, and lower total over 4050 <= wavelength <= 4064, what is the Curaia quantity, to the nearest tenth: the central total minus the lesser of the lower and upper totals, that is 6.4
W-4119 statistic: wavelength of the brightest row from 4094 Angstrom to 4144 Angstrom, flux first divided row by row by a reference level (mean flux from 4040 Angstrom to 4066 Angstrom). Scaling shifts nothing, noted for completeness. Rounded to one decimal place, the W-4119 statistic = 4119.0 Angstrom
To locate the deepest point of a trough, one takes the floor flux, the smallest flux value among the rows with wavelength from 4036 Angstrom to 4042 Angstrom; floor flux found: 4.7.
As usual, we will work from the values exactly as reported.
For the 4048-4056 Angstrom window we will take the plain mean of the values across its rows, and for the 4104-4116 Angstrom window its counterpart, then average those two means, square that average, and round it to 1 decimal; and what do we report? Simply 27.7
